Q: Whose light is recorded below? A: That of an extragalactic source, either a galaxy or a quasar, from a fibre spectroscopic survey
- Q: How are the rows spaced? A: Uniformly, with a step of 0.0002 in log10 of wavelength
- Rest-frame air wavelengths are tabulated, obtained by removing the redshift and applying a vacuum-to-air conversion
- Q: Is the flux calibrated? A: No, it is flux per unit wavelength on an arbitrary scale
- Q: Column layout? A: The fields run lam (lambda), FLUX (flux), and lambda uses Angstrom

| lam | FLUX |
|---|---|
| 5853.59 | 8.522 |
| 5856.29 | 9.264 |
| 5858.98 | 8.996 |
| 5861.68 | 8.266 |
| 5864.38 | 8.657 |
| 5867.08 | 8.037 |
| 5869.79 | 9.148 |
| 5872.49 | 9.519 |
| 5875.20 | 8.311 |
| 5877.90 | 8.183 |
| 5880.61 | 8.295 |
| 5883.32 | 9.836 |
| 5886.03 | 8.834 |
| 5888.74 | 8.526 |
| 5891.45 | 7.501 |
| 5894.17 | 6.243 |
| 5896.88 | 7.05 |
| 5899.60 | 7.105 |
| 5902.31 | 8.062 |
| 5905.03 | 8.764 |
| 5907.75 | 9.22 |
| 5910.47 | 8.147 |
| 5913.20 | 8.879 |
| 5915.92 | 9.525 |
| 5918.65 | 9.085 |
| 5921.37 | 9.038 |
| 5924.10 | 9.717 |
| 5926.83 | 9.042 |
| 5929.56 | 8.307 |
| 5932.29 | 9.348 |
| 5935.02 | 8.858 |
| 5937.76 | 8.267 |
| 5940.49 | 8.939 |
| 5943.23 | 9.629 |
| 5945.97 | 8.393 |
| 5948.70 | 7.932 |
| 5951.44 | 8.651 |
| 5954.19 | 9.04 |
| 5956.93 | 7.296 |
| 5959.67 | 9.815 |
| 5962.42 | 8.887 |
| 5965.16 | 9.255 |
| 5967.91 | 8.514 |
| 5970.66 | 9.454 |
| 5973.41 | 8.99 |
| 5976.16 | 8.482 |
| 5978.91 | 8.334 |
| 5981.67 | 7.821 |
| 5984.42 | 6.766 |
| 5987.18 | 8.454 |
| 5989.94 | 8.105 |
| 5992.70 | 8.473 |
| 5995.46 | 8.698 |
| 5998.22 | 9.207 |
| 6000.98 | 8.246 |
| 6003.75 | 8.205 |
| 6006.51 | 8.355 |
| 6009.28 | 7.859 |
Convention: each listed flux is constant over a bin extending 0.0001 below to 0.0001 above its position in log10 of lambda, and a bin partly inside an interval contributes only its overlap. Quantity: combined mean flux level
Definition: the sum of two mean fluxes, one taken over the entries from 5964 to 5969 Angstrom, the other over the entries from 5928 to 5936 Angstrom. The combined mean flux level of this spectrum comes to 17.7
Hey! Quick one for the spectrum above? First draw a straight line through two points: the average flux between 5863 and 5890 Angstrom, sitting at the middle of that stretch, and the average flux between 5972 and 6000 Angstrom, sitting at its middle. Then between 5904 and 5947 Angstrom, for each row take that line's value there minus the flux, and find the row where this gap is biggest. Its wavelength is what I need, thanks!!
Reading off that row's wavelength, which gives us 5910.47 Angstrom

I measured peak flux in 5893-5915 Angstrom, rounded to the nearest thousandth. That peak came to 9.220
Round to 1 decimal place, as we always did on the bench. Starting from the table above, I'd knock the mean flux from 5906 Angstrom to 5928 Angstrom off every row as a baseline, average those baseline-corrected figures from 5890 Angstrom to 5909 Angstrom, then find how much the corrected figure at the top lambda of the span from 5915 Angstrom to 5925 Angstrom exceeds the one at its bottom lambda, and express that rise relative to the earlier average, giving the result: -0.1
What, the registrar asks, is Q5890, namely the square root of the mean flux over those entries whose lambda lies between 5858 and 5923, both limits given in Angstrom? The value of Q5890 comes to 2.91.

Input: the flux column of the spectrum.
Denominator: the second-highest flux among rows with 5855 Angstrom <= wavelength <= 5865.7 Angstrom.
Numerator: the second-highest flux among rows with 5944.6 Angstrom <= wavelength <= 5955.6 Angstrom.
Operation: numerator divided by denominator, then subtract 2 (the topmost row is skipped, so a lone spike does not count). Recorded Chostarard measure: -1.04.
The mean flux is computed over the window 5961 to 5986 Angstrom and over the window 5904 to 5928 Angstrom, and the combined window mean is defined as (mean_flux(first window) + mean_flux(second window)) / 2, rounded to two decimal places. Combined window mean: 8.77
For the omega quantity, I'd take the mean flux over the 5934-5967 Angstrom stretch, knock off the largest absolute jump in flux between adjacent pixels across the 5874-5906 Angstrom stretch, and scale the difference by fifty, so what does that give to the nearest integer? 360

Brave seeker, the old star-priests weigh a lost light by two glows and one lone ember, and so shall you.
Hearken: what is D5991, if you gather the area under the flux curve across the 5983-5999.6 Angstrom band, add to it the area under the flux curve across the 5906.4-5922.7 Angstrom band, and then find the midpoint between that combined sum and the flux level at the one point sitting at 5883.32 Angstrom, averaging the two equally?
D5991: 146.9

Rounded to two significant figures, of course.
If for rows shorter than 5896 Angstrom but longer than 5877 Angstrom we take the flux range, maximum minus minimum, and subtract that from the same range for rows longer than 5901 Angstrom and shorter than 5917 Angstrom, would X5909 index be -2.1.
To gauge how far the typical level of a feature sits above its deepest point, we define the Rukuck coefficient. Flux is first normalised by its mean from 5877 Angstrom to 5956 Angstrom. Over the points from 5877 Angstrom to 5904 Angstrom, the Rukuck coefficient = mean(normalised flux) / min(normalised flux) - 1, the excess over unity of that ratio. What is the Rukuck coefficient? 0.28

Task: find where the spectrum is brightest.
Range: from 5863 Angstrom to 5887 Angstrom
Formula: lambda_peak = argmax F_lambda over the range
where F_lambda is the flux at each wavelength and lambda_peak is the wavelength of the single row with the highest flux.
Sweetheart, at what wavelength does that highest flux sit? 5883.32 Angstrom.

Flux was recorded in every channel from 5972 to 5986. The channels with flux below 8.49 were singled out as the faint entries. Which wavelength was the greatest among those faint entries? 5984.42 Angstrom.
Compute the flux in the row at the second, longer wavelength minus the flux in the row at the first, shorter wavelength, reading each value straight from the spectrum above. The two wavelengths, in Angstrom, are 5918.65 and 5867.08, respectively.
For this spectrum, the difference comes 1.0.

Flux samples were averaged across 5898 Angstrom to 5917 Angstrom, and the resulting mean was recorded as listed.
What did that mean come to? 8.5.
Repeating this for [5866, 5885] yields 8.8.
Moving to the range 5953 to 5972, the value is 8.9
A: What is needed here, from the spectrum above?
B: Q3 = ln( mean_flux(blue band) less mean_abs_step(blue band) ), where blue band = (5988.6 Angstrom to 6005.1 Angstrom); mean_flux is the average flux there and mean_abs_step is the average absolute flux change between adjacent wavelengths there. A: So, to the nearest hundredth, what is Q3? 2.09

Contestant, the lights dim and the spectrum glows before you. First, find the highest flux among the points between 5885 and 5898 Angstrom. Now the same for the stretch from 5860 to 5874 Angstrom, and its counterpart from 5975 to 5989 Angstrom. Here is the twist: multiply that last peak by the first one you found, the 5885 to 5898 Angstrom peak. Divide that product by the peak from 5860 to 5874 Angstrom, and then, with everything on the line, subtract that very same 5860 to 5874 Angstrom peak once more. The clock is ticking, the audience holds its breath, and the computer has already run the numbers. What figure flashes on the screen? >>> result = -1.6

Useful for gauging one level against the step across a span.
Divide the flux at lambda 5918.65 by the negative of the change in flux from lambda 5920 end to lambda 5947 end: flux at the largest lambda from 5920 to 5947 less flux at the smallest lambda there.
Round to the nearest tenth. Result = 14.1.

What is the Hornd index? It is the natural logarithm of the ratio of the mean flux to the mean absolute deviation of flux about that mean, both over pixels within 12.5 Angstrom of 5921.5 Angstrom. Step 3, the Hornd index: 3.17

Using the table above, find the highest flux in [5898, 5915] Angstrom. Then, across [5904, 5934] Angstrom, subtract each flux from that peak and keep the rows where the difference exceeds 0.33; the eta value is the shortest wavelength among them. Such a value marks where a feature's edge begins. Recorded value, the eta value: 5905.03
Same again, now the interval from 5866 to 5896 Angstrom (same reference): 5867.08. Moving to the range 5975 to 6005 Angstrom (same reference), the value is 5976.16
